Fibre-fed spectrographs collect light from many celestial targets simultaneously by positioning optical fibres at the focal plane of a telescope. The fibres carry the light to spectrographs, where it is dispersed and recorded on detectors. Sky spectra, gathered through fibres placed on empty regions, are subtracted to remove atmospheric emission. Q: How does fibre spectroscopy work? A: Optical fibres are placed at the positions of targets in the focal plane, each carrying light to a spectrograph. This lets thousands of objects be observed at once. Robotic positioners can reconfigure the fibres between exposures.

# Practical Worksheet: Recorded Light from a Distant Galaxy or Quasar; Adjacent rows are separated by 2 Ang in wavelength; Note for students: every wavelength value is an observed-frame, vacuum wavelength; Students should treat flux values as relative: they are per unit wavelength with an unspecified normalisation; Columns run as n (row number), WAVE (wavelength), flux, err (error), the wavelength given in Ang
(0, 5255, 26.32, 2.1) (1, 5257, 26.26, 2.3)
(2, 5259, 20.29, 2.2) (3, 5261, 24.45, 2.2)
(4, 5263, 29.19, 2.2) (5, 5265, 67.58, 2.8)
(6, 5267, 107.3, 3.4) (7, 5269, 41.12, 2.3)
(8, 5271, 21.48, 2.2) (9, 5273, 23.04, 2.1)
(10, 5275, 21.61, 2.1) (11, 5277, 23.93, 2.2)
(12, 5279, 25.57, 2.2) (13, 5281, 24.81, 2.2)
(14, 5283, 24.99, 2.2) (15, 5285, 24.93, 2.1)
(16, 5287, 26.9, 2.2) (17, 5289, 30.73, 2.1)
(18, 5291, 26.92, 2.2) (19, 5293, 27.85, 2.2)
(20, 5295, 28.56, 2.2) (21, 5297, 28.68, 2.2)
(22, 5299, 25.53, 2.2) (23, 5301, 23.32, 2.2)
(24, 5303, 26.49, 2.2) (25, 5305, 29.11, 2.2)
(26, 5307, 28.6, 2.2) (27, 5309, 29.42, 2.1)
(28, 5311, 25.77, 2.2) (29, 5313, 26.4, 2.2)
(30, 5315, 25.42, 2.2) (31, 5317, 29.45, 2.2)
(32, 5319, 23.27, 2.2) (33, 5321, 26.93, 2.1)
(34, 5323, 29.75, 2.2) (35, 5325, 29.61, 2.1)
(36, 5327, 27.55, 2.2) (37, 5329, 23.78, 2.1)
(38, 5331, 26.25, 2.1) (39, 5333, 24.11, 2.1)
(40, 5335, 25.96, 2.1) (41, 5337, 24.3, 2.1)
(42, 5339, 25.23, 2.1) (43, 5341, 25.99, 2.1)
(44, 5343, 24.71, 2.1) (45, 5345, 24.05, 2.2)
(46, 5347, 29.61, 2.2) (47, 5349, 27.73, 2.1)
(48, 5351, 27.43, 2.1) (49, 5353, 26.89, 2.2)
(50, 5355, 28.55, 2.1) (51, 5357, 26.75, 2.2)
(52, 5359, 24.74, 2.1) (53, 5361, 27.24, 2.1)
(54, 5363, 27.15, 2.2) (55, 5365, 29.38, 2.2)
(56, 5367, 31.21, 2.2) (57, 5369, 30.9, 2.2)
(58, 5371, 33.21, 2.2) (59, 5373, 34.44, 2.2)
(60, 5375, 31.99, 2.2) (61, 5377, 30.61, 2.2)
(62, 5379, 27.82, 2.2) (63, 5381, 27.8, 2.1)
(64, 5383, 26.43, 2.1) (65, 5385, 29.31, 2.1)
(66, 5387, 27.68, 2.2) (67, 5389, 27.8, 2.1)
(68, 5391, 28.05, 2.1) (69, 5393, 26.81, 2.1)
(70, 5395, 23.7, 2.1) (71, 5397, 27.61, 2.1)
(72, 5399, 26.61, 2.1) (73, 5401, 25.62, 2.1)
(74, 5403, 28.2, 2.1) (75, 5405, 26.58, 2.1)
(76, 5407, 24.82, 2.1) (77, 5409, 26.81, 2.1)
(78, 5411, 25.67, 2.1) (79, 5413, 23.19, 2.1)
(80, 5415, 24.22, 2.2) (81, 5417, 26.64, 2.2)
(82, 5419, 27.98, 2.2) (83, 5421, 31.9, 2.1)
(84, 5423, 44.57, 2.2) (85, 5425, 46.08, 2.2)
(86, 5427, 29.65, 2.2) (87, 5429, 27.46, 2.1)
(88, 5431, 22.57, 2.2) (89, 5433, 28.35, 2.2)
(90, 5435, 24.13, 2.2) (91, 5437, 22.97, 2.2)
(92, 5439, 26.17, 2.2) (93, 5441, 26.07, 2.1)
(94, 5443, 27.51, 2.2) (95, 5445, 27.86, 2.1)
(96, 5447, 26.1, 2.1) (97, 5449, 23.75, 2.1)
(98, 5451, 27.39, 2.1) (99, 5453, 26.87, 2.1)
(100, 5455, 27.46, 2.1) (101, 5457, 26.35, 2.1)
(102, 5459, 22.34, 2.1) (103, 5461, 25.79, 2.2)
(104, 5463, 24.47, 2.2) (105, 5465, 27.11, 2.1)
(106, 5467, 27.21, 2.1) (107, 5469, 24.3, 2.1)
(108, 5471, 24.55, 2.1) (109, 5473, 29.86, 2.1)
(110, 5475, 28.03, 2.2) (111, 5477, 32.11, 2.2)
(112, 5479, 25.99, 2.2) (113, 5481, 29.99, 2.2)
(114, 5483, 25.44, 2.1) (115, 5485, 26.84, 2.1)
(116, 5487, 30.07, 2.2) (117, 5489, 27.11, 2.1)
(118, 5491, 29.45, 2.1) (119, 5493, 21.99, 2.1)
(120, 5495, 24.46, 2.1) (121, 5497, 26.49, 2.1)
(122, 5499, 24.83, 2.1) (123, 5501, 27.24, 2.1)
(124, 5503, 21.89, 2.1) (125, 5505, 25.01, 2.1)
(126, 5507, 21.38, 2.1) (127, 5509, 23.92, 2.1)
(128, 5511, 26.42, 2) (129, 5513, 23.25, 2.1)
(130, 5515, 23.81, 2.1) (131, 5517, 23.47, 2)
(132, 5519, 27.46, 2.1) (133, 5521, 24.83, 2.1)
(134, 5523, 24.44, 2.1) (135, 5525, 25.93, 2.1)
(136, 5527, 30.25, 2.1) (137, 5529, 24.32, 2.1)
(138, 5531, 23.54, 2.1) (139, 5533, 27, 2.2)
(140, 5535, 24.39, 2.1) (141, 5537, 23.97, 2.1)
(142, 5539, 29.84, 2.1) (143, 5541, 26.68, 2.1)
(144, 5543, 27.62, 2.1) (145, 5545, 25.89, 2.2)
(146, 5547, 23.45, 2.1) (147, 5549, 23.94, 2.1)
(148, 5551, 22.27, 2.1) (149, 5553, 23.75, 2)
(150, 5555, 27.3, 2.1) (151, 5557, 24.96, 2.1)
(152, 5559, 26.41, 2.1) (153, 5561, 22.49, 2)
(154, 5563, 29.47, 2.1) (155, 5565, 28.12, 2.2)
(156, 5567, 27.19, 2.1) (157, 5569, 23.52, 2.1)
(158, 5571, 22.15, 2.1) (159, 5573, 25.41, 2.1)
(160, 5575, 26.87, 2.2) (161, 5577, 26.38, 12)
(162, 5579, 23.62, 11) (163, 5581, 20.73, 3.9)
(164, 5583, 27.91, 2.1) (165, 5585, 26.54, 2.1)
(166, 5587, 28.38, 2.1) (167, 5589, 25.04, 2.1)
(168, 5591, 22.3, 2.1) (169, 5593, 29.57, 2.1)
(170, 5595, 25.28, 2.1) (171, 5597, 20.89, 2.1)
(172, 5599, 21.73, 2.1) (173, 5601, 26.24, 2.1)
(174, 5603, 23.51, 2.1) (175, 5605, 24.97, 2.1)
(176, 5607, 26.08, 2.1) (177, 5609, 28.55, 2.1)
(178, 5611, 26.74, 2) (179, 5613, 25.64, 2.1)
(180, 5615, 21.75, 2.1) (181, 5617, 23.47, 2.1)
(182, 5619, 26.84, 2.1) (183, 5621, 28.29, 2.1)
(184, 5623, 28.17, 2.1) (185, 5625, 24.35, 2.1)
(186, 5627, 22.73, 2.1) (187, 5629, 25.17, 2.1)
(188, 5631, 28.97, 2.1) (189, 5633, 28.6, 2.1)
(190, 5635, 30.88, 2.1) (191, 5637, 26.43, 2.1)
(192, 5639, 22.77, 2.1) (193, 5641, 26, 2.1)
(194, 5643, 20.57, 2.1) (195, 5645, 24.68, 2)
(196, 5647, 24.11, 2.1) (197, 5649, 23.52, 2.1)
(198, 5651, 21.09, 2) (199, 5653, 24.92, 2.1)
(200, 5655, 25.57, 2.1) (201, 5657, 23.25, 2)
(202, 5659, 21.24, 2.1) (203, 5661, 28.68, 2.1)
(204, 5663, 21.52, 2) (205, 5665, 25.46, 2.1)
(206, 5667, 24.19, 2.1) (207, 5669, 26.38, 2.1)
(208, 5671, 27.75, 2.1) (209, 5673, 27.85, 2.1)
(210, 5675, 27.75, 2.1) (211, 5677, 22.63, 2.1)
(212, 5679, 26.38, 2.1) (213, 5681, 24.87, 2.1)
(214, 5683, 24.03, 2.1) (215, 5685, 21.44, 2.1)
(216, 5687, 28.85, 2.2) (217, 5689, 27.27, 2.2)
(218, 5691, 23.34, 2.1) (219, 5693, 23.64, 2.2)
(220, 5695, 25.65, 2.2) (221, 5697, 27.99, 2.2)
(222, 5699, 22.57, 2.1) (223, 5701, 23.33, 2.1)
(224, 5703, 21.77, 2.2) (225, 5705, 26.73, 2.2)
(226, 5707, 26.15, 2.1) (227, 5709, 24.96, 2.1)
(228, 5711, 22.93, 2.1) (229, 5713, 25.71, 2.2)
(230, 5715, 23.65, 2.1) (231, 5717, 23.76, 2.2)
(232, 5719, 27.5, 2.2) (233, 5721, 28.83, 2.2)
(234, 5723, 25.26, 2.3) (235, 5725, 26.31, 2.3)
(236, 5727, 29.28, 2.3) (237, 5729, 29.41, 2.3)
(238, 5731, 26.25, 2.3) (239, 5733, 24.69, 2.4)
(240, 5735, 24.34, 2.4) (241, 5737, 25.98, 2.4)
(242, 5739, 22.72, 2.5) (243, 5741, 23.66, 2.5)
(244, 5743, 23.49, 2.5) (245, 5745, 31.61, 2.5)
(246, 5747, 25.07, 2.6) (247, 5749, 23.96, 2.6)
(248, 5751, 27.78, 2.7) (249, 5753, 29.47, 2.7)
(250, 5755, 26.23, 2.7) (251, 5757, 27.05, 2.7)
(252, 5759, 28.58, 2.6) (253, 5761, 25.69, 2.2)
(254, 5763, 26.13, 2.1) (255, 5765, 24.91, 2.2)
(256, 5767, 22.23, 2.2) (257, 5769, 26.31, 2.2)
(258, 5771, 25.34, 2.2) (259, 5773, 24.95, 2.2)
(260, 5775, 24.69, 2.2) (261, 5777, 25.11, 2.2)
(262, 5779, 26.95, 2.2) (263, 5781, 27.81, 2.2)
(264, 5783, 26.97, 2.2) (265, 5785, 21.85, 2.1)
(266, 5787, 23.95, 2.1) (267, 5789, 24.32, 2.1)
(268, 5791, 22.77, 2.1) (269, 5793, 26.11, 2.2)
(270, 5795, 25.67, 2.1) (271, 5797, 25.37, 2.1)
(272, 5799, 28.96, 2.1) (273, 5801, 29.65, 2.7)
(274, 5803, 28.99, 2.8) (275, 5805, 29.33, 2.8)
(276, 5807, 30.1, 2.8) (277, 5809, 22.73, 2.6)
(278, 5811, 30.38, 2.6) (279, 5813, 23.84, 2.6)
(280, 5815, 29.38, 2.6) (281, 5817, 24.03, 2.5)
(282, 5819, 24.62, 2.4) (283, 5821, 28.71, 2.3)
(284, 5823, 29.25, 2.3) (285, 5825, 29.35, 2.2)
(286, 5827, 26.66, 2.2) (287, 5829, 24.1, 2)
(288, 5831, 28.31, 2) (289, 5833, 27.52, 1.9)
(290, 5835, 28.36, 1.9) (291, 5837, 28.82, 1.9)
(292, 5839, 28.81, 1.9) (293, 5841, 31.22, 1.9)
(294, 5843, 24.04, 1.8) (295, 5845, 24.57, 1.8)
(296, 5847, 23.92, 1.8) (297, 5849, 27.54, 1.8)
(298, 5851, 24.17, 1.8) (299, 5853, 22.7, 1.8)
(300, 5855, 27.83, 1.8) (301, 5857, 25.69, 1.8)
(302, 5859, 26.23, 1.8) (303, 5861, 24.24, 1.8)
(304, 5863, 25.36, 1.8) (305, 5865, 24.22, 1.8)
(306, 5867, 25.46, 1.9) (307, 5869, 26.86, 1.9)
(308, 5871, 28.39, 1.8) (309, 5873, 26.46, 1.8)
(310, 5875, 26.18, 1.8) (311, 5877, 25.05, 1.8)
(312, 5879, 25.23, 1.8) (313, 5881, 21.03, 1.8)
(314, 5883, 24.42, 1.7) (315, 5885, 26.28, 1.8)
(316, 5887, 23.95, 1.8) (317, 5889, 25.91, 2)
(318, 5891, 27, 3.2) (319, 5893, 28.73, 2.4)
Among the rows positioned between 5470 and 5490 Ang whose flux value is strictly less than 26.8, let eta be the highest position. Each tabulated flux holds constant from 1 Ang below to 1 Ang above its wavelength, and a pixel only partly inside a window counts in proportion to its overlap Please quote 5483 Ang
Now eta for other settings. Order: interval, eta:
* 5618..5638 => 5637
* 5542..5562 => 5561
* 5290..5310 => 5303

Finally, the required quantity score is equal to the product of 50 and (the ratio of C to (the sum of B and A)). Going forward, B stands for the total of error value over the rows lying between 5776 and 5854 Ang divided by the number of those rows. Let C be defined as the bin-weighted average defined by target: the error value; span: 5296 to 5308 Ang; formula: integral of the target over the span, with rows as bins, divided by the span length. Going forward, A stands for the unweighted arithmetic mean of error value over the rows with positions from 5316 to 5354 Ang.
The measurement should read 25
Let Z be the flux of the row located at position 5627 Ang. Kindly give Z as 22.73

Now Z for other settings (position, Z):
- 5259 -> 20.29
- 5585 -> 26.54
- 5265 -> 67.58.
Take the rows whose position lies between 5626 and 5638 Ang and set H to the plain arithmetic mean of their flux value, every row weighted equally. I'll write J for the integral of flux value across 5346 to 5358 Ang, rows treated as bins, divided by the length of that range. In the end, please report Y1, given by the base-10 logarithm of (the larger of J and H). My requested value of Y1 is 1.44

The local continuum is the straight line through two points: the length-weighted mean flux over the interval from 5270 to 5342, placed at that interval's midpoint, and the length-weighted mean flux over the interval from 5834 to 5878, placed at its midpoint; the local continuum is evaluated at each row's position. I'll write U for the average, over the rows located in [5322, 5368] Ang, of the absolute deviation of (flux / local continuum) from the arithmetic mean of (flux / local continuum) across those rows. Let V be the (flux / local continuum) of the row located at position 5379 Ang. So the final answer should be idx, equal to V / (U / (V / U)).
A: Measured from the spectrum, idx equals 264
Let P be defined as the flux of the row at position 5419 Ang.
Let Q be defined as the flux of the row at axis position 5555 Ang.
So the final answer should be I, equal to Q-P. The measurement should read -0.7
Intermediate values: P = 27.98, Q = 27.3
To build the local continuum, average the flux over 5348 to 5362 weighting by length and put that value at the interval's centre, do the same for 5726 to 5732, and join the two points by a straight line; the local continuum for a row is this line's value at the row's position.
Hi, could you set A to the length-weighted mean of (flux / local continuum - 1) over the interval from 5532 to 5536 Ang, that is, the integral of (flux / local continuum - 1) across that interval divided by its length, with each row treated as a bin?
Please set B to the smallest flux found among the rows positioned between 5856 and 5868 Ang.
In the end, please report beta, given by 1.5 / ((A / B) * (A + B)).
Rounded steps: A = -0.07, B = 24.22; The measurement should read -21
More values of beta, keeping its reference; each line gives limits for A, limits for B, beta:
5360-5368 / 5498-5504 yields 24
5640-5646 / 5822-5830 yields -10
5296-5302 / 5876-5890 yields -40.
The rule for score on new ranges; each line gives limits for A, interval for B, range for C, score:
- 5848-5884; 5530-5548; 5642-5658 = 26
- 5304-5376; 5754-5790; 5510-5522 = 23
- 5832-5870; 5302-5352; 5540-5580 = 38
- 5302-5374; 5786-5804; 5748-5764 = 29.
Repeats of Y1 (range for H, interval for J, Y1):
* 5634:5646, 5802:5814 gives 1.44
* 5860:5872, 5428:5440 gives 1.41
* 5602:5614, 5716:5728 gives 1.43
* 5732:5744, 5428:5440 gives 1.40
